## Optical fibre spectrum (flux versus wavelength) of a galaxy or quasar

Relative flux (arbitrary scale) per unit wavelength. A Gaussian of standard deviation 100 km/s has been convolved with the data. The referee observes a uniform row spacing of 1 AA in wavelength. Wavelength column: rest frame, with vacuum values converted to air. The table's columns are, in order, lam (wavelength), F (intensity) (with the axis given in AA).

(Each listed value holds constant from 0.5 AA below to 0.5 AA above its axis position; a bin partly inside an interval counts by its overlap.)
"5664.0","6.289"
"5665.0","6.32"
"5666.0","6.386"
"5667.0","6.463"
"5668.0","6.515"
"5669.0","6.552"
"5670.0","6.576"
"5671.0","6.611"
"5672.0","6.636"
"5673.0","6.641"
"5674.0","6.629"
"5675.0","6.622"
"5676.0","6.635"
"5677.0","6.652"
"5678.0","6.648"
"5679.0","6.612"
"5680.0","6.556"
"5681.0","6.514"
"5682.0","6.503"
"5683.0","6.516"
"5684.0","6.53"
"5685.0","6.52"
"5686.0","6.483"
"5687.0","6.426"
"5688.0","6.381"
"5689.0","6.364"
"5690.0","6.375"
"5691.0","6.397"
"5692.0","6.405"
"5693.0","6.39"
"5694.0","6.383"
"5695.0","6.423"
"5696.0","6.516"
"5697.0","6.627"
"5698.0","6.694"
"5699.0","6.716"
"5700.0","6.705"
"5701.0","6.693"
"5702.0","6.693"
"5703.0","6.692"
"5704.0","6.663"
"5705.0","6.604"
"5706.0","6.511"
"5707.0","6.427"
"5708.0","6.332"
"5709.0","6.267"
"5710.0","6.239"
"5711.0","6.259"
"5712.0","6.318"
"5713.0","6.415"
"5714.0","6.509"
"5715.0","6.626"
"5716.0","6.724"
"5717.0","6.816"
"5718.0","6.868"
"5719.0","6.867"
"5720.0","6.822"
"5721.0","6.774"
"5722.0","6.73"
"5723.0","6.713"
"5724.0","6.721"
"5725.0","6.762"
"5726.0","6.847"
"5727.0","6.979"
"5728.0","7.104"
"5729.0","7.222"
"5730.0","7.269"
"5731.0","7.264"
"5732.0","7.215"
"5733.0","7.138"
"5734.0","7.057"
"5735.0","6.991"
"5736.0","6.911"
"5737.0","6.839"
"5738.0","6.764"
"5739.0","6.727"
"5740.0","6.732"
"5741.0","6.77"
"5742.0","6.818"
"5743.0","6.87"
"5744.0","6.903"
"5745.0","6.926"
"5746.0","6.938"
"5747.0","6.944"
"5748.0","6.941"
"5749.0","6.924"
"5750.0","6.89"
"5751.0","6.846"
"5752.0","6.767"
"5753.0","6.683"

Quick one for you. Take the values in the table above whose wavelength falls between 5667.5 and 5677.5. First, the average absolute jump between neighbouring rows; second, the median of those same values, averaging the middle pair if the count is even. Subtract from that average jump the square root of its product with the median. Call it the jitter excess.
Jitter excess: -0.34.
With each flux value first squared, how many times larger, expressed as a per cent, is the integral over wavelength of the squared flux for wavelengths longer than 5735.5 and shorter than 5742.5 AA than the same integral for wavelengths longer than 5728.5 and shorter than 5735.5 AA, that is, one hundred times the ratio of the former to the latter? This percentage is 90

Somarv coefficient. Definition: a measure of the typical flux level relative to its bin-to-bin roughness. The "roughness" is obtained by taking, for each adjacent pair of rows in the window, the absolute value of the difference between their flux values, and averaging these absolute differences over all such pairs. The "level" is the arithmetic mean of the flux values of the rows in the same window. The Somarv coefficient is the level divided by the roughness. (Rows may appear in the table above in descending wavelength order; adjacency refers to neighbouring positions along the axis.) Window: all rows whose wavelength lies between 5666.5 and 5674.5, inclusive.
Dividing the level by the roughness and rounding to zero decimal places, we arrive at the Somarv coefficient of 242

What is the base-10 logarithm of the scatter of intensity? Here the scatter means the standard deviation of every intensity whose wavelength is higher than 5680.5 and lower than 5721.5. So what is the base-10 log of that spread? -0.76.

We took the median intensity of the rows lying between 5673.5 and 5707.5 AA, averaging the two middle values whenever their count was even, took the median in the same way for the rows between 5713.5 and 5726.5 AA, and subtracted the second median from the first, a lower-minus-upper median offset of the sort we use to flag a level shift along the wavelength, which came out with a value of -0.24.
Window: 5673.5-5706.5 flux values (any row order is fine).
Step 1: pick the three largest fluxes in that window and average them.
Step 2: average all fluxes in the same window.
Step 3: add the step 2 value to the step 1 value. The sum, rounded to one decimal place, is 13.3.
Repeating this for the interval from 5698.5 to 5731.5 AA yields 14.0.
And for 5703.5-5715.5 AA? 13.1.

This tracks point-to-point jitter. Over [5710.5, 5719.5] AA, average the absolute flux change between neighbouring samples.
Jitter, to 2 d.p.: 0.08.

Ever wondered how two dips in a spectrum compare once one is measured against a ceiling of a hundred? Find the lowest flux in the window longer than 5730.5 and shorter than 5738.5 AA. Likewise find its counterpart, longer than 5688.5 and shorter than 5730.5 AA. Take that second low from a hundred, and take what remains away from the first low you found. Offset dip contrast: -87.0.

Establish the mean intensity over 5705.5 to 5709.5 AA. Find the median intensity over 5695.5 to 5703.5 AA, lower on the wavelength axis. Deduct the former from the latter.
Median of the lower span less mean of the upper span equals 0.31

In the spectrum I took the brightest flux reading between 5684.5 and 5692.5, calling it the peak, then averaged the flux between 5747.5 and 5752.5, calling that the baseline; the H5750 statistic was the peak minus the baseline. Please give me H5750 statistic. -0.4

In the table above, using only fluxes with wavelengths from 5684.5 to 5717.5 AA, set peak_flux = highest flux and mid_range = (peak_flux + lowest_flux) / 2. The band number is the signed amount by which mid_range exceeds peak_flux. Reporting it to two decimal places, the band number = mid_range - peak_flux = -0.29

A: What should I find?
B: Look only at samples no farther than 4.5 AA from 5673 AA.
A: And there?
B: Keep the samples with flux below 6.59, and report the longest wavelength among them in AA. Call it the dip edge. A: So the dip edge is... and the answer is 5670.0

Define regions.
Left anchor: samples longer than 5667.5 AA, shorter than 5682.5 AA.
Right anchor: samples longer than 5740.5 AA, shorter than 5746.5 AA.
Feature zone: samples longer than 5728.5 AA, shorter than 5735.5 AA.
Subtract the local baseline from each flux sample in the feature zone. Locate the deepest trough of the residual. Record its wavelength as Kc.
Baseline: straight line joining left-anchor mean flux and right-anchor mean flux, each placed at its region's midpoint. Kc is 5735.0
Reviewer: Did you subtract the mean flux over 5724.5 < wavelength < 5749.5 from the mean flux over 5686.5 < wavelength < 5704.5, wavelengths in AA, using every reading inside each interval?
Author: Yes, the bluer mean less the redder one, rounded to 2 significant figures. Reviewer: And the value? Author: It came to -0.42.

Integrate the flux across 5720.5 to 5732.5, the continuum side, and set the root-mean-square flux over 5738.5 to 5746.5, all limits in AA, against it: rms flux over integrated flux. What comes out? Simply 0.082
